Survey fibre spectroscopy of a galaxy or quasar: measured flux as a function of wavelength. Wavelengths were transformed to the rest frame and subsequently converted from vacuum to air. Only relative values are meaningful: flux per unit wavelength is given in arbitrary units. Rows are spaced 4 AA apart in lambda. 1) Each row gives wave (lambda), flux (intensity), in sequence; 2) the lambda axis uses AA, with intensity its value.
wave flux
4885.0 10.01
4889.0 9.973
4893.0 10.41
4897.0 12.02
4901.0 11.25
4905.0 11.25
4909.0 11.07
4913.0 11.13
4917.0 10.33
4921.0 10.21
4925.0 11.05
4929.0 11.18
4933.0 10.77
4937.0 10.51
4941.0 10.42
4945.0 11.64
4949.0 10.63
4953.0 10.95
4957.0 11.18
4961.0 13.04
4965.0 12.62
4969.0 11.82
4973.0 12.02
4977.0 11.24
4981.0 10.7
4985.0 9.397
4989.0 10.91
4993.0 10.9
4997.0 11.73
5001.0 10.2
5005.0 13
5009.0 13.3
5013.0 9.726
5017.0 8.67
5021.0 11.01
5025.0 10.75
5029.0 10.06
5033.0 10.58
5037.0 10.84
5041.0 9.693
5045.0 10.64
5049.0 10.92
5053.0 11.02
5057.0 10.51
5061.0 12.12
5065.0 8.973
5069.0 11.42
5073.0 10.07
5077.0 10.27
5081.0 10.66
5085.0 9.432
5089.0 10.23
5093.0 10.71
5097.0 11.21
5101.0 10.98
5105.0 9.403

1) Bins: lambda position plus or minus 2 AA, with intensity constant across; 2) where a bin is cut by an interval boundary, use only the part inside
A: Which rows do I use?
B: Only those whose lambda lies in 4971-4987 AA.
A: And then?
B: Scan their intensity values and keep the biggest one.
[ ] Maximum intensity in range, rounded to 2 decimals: 12.02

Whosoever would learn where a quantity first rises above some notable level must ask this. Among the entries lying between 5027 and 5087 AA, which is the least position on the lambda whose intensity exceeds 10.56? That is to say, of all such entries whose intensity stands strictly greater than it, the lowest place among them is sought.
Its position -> 5033.0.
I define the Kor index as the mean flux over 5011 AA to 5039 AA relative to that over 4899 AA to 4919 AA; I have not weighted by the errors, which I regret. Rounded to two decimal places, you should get 0.93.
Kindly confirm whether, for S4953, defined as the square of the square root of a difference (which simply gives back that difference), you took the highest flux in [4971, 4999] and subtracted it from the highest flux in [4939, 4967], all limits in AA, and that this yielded 1.0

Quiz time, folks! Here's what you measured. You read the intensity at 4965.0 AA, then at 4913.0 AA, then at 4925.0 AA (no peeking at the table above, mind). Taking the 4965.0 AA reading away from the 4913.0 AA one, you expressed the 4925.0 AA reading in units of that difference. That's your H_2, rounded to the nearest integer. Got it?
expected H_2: -7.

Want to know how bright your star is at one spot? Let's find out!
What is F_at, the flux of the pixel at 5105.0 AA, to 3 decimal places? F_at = 9.403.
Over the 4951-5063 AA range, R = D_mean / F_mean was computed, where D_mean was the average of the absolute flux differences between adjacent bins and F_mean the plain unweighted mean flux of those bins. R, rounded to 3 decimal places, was 0.088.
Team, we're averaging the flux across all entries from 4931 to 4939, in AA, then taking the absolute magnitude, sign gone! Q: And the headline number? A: 10.6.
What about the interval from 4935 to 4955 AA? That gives 10.8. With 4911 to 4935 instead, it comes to 10.8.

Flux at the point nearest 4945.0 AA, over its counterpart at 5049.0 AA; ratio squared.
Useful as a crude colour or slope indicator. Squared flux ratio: 1.14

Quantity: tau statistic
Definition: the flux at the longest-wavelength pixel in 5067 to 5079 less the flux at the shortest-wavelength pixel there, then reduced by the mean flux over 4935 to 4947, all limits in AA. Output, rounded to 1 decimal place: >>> -12.0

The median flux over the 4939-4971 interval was 11.4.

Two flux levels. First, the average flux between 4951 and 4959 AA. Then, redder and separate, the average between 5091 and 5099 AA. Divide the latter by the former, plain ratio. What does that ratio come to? 0.99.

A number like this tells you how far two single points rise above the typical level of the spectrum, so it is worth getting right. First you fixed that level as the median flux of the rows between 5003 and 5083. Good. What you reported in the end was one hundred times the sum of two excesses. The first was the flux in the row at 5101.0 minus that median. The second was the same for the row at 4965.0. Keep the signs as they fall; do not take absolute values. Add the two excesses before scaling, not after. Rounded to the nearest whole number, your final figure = 230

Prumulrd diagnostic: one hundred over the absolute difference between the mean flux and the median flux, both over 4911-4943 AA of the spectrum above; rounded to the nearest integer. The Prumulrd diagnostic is 1667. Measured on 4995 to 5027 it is 594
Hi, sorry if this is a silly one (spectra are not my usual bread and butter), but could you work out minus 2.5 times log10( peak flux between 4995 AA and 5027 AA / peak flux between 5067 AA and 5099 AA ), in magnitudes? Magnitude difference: -0.17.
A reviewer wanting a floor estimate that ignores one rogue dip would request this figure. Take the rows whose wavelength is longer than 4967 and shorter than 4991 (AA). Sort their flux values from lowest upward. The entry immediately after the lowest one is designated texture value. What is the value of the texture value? 10.7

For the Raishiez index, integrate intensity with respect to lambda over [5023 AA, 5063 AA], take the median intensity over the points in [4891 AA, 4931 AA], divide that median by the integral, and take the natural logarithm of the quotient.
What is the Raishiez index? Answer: -3.653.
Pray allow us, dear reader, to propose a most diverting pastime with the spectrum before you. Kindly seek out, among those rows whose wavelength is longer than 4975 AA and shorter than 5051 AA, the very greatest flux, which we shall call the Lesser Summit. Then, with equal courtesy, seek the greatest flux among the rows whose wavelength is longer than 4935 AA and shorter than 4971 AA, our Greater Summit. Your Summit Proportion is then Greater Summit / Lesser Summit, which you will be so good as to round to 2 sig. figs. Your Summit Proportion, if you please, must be 0.98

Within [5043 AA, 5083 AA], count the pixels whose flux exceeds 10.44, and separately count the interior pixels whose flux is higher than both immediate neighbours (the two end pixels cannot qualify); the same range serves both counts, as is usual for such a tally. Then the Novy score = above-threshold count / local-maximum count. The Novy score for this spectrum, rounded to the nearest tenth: 2.3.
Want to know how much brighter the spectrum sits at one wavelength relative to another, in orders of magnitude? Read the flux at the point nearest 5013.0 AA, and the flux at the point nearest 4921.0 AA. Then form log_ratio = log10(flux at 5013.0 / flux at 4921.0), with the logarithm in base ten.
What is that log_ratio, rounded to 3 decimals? -0.021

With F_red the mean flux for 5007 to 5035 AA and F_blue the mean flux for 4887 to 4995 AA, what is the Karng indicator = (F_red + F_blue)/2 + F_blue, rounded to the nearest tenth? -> 21.9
